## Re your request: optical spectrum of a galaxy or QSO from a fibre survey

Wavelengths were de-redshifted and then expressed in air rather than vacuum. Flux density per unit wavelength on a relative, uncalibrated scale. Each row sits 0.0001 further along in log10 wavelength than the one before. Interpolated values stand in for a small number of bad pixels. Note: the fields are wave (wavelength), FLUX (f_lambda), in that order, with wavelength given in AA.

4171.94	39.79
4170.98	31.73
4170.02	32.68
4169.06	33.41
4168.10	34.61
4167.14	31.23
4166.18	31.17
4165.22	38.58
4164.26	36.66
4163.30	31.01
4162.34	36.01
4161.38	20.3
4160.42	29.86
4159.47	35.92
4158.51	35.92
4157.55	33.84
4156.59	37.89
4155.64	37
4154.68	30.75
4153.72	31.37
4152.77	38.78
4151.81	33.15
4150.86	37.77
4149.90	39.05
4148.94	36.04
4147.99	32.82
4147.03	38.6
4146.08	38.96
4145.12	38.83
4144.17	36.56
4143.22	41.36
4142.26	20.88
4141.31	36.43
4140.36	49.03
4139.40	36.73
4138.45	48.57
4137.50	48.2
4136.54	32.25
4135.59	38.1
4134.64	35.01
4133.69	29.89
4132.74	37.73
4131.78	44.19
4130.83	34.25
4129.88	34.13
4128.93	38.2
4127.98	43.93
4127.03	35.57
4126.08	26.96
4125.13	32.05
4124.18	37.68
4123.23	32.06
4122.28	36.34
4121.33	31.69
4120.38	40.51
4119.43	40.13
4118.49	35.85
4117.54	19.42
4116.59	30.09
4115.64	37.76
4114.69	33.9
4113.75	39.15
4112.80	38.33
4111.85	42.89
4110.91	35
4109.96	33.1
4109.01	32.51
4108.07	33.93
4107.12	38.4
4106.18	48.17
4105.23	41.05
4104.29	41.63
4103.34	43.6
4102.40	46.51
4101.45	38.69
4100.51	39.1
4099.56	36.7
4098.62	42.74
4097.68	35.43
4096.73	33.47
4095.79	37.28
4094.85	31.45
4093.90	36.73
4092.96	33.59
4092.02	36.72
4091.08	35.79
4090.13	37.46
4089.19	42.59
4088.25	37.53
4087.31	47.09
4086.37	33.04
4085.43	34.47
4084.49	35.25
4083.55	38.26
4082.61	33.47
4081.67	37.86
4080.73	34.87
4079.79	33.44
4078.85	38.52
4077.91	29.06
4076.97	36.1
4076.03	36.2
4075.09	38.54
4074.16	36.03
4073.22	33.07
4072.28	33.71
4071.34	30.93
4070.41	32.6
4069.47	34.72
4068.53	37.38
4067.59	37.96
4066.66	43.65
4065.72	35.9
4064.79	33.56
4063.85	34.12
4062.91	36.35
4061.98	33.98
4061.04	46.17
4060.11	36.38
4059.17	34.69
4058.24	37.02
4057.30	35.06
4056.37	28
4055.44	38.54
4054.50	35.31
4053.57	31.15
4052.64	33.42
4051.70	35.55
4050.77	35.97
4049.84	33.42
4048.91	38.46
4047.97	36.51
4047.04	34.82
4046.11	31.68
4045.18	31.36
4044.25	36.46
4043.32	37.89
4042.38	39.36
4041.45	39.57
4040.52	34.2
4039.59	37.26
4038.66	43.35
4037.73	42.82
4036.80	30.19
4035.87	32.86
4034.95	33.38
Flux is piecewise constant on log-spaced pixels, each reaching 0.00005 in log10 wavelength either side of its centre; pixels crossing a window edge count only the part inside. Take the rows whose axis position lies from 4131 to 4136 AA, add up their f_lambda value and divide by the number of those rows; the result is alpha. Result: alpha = 37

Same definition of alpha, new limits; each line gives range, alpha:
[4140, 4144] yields 37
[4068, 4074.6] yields 34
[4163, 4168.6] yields 34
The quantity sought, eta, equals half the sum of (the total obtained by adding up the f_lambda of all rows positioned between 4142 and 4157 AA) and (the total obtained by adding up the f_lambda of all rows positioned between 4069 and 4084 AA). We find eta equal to 564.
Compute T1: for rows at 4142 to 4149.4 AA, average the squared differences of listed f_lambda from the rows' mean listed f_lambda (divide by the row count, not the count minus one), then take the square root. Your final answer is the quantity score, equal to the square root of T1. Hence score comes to 2.5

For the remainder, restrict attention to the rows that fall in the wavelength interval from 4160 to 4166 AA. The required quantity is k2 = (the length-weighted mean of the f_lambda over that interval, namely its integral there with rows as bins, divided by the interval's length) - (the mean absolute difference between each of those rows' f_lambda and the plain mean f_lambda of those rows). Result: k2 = 27.0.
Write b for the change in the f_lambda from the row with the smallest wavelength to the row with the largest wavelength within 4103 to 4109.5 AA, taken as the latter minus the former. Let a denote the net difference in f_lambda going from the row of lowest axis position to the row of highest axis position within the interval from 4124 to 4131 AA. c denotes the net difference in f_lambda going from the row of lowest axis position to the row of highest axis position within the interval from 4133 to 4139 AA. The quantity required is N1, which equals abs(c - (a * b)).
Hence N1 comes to 19.4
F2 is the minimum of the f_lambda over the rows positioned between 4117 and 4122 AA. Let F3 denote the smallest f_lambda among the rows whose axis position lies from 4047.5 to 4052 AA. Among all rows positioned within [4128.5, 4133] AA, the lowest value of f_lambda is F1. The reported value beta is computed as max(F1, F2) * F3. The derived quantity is 1141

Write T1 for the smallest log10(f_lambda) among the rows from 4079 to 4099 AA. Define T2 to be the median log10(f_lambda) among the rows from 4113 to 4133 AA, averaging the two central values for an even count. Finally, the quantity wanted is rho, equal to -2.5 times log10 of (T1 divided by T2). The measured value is 0.04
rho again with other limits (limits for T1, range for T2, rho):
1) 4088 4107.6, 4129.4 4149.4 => 0.05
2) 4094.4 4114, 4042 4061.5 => 0.04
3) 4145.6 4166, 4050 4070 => 0.19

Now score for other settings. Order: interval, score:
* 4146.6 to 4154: 1.7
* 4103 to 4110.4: 2.3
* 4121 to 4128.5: 2.2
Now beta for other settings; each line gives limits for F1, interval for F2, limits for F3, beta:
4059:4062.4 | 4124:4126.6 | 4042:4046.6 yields 1066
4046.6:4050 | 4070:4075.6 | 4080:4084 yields 1119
